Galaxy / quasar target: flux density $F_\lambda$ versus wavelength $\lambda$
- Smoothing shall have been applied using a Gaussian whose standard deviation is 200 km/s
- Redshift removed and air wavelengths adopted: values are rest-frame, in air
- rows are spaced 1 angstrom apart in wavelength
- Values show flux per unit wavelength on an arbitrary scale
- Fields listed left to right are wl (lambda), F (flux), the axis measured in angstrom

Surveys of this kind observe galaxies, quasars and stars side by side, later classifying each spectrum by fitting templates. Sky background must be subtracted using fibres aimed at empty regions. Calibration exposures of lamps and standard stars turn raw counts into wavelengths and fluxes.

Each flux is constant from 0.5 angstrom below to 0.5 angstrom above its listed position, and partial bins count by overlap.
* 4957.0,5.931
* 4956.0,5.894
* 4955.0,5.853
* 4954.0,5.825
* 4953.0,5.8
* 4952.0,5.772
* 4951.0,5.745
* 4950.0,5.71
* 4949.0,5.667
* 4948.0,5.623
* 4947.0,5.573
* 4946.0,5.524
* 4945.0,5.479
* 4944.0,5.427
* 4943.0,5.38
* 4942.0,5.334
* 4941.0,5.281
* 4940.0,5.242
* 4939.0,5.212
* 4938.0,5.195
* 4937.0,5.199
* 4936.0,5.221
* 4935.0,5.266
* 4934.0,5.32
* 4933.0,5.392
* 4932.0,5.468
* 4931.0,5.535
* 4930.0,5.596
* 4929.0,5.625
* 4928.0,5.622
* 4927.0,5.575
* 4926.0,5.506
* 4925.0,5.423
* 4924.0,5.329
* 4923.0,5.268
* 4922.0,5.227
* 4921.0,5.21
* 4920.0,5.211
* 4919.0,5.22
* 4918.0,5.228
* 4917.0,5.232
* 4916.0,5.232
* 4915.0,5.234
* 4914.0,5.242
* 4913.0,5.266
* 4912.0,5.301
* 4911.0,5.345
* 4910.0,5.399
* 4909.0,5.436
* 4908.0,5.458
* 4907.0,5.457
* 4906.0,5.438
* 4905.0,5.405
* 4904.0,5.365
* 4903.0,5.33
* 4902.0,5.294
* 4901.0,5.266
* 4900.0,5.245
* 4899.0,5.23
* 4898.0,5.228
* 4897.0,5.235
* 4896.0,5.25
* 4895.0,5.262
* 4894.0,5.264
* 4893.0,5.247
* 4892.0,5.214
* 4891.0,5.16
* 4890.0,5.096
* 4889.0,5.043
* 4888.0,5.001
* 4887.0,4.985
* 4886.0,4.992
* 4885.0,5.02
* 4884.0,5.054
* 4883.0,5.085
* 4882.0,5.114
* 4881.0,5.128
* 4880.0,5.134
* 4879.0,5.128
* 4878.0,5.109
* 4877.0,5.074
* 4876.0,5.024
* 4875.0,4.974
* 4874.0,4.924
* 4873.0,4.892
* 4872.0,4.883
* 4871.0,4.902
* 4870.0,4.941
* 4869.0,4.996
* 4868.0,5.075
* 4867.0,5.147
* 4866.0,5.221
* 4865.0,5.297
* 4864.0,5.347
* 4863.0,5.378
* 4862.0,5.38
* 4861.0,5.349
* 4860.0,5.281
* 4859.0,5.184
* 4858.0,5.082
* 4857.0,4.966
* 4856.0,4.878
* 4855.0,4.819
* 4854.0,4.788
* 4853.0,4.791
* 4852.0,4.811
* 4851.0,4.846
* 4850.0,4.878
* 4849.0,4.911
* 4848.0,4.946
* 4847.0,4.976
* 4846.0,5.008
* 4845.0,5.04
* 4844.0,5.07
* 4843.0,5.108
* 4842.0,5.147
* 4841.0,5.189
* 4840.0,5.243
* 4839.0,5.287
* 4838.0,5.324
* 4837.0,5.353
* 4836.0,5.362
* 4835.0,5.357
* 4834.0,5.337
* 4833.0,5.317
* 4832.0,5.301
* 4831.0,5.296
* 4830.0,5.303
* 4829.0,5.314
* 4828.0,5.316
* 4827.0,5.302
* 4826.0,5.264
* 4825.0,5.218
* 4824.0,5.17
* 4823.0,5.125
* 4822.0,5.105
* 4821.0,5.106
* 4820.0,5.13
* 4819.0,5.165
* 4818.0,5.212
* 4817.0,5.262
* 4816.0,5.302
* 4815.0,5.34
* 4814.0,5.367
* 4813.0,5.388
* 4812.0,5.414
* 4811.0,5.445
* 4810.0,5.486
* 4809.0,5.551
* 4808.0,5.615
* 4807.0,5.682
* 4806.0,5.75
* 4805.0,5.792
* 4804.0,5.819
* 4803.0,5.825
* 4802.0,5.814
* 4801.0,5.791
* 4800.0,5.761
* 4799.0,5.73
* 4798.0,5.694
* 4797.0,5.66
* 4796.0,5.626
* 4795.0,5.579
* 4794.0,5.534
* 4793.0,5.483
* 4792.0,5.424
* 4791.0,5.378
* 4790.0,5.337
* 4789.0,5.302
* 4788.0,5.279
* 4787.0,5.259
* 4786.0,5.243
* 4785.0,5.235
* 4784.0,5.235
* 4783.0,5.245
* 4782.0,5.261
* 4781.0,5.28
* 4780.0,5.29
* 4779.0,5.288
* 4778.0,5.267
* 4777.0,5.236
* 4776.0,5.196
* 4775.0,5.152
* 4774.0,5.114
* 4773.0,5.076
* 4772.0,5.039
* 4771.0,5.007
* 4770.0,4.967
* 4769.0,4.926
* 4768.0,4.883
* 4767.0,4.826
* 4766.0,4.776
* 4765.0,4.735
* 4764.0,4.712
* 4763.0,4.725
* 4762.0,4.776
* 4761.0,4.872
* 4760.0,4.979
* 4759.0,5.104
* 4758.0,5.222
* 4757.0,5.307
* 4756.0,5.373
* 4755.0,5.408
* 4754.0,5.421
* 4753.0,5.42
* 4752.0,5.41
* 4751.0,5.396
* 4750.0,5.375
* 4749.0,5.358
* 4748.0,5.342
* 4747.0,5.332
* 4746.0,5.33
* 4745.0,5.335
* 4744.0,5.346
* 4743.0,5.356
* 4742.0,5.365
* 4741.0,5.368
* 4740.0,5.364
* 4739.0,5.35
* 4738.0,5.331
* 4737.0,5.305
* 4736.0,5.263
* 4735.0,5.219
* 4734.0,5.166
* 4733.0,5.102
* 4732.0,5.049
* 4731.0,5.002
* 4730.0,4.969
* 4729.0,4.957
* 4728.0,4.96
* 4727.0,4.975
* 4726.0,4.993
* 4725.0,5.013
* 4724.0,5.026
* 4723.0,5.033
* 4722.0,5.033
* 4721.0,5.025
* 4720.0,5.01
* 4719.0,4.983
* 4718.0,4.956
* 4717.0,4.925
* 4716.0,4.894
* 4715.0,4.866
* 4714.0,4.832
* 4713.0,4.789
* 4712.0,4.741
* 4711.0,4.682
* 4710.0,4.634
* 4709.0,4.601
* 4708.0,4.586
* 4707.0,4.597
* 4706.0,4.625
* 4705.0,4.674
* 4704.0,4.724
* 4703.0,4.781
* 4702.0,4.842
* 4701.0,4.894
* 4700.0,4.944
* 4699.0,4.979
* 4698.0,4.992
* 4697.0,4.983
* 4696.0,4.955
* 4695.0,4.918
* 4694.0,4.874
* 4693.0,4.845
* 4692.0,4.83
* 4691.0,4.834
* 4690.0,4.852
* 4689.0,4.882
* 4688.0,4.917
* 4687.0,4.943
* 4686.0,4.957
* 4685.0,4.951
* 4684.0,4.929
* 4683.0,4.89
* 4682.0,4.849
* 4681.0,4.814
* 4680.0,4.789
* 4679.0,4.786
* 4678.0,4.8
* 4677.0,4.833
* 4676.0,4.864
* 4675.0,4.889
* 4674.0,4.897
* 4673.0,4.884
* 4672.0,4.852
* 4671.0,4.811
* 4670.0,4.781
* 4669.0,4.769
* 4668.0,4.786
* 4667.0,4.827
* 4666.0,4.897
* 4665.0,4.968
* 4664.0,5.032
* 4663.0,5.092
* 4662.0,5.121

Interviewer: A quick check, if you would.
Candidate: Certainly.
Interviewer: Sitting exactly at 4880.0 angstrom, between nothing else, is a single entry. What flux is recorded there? 5.134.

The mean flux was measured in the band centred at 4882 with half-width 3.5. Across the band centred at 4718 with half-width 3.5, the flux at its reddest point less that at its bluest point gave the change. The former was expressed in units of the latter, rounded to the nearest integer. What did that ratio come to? 32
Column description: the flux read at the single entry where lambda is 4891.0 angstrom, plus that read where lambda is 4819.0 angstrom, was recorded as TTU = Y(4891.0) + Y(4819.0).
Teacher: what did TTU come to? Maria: 10.3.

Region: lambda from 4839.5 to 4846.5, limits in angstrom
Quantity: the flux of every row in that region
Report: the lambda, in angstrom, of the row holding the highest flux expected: 4840.0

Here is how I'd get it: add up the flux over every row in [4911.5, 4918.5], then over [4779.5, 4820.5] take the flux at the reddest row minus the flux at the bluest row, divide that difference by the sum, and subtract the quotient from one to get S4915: 1.004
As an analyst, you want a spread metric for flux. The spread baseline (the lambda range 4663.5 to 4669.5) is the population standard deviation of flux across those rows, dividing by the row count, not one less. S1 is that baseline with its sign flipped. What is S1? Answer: -0.10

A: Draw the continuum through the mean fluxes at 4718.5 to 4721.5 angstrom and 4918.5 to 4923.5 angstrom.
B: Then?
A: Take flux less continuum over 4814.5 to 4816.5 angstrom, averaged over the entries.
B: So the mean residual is 0.21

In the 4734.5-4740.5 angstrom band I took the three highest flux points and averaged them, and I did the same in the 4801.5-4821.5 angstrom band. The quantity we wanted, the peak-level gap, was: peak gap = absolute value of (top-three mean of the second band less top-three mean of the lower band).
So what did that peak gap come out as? 0.47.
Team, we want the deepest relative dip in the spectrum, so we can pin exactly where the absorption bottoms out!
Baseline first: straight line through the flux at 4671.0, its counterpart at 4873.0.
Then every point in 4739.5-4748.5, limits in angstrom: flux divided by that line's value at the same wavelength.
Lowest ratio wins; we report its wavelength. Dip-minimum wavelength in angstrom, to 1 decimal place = 4746.0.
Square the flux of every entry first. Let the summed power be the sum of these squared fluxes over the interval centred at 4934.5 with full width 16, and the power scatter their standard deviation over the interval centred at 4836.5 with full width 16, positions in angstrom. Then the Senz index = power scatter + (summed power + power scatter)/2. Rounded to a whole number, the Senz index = 233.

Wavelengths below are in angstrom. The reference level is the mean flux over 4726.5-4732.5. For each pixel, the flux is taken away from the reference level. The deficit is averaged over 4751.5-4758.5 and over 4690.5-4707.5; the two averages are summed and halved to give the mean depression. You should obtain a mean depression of -0.12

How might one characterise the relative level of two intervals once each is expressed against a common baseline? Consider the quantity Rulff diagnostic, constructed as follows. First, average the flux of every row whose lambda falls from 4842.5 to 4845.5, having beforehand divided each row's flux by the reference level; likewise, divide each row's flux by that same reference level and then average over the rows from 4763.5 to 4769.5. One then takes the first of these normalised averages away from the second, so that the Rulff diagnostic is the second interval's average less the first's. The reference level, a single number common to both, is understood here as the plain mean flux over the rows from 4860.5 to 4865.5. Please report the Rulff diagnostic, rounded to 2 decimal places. -0.05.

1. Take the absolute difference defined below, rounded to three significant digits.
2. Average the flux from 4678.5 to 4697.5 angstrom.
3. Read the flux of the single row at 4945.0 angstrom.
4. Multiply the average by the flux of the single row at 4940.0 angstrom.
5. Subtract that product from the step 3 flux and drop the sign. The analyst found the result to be 20.1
